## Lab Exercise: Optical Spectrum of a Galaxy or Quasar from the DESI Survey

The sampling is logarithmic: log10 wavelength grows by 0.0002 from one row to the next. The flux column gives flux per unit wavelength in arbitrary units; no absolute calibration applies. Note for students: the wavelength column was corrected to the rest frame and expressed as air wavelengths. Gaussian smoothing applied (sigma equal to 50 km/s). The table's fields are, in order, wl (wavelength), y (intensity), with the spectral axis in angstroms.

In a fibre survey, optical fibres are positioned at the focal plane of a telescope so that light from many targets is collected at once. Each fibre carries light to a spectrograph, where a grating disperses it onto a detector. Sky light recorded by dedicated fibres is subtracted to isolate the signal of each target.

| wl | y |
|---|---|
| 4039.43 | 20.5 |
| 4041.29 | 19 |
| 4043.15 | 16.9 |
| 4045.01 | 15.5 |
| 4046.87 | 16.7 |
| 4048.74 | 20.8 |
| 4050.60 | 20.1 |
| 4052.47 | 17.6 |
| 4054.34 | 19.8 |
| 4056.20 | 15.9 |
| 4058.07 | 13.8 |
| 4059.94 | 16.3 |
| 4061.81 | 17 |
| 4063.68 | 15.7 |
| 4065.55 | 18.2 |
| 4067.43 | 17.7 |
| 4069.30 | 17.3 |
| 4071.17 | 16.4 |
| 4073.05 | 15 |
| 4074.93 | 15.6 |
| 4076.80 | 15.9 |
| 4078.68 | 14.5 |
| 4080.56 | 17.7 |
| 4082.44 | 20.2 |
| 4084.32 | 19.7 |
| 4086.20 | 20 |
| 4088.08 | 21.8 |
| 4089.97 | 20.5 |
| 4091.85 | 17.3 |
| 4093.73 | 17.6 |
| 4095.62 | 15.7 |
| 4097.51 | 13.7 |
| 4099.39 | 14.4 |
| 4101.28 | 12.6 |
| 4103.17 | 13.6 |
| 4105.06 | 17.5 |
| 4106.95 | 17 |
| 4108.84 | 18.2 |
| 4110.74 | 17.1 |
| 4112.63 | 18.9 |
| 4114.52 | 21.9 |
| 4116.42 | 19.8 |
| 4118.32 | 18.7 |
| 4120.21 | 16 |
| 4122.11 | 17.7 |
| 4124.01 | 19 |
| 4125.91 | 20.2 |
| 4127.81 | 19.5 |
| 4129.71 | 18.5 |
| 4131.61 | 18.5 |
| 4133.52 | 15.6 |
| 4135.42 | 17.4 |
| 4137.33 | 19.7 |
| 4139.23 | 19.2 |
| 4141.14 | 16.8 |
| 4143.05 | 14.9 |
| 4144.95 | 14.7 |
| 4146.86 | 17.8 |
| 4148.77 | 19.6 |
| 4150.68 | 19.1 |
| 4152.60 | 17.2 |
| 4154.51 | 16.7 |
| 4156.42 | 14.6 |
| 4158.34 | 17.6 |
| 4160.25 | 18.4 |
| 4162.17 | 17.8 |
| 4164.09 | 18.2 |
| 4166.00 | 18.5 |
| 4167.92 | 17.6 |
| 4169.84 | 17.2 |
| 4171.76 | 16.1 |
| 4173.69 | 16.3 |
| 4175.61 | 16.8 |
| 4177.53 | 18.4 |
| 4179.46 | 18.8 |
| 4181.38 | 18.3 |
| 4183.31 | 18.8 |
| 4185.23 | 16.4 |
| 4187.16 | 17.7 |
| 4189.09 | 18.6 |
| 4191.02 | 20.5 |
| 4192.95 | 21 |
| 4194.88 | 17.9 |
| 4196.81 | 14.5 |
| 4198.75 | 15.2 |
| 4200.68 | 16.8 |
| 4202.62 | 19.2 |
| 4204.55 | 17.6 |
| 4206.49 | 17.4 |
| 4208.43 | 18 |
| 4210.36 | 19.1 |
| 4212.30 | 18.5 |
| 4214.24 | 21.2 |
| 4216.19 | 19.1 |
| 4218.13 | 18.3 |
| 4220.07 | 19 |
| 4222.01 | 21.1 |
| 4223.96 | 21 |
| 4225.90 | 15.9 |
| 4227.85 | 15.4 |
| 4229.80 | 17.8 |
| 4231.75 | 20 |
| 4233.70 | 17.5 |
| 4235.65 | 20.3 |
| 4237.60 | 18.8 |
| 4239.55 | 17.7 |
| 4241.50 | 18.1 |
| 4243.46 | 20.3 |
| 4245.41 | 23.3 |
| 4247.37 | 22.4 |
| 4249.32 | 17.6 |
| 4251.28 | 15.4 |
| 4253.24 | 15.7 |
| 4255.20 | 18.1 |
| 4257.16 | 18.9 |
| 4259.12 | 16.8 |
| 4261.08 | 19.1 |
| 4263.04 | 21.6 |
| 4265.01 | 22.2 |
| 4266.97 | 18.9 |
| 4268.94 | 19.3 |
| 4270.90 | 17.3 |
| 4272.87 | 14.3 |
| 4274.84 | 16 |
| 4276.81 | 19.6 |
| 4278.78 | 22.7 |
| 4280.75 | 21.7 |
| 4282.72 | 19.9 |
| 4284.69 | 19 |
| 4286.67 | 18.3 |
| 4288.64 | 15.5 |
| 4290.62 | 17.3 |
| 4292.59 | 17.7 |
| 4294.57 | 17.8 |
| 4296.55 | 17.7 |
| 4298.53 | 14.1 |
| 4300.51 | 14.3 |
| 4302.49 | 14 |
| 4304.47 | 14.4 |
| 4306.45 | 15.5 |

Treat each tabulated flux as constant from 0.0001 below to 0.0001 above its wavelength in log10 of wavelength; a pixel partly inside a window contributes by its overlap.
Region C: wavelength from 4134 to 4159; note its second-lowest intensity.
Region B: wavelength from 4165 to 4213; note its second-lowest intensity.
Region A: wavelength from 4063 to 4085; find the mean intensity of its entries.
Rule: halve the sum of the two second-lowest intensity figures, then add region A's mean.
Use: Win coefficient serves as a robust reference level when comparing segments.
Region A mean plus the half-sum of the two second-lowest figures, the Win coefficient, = 31.9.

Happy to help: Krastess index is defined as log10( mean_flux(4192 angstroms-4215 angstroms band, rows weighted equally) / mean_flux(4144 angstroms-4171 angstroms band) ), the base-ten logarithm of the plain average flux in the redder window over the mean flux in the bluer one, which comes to 0.013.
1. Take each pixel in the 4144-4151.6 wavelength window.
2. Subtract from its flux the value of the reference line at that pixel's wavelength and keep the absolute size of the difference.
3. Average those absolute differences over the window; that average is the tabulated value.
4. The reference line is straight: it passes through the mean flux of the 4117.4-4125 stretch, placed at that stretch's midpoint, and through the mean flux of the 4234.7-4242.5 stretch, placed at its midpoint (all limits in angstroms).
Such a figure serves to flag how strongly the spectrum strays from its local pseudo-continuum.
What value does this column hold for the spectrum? 1.54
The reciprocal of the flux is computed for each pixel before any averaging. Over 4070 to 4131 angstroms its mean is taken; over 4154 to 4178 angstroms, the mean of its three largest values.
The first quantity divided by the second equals 0.91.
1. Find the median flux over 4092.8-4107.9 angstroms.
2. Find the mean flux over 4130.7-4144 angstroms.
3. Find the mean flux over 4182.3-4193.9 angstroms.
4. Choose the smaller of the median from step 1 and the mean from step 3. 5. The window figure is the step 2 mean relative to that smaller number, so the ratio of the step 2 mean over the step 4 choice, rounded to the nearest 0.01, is 1.16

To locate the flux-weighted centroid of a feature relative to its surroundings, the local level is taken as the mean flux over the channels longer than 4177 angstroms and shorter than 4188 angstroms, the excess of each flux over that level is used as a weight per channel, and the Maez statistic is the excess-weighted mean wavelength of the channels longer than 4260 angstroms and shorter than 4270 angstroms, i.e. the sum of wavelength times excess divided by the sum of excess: 4264.6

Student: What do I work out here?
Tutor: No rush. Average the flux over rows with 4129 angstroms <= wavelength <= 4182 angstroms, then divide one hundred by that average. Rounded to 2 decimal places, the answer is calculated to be 5.71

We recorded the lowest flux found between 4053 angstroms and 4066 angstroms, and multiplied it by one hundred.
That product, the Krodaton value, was 1380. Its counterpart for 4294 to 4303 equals 1400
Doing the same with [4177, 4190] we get 1640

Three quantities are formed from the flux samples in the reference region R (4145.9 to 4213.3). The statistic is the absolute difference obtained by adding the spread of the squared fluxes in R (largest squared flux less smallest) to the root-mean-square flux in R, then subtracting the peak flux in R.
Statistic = 228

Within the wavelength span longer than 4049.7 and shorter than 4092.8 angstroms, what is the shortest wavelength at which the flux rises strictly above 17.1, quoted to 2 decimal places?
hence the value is 4050.60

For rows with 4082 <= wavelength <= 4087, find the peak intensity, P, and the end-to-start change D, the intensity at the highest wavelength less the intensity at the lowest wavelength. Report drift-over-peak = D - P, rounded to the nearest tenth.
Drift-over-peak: -20.4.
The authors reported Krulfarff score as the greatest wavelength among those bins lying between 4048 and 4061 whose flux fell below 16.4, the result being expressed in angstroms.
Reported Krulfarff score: 4059.94 angstroms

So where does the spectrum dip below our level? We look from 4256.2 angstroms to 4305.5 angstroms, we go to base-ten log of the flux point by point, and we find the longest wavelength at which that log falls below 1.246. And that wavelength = 4304.47 angstroms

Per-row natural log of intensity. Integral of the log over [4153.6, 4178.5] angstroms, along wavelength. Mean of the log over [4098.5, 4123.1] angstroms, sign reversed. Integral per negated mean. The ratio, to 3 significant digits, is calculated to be -25.0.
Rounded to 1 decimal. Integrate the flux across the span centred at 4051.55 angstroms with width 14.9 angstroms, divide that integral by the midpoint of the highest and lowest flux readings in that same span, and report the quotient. 15.1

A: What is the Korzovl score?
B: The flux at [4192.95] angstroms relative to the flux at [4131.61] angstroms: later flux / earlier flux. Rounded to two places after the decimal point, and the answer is 1.14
